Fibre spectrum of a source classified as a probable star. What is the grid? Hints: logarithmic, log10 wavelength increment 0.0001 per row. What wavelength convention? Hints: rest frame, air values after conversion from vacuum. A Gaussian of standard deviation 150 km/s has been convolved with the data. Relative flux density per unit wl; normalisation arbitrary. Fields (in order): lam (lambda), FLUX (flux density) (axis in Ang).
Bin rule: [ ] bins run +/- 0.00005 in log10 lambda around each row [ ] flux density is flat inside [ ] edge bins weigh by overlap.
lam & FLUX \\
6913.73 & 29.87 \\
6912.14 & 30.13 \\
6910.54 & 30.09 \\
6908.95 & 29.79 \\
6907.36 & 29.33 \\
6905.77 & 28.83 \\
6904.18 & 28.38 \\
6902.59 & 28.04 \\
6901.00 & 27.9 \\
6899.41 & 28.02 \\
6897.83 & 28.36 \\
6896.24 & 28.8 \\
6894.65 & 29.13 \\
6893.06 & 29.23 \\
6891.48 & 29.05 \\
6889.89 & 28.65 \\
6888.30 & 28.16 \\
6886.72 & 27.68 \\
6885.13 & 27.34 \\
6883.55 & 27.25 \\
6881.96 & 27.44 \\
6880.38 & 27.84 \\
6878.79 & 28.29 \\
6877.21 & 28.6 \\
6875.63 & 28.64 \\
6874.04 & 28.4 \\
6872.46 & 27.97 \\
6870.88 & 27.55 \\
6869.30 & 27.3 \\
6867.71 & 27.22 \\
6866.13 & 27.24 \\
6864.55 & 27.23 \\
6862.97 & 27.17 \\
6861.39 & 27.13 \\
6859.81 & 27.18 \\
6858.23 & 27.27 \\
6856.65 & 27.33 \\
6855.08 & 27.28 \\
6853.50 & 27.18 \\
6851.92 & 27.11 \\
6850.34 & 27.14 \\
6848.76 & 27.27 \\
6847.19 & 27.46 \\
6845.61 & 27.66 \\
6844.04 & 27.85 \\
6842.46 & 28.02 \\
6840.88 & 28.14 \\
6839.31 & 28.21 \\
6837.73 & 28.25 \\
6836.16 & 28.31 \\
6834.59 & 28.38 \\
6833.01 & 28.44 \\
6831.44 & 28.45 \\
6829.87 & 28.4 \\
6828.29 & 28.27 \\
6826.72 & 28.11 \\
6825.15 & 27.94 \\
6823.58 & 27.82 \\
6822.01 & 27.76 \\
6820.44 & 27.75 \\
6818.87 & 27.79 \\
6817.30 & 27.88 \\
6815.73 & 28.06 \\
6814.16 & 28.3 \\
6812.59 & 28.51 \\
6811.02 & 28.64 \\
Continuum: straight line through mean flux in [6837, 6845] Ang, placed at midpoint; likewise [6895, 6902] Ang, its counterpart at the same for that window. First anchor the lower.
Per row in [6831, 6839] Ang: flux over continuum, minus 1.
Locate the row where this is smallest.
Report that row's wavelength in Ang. 6837.73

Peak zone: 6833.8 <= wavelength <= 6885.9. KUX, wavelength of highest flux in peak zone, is 6875.63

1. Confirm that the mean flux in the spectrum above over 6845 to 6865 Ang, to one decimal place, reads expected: 27.3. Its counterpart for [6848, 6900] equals 27.8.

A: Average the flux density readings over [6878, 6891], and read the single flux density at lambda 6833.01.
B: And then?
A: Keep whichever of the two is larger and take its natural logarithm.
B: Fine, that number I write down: 3.348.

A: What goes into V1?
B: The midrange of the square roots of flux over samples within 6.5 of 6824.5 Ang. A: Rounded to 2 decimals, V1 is 5.30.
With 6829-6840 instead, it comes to 5.32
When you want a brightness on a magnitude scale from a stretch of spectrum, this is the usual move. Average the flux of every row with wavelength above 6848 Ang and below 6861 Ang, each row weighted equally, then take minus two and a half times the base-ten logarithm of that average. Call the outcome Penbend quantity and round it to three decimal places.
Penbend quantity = -3.587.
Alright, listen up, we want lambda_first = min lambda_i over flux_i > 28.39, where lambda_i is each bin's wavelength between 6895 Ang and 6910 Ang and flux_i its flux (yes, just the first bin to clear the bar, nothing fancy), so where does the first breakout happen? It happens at 6896.24 Ang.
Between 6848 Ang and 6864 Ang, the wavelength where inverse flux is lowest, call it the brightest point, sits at 6856.65 Ang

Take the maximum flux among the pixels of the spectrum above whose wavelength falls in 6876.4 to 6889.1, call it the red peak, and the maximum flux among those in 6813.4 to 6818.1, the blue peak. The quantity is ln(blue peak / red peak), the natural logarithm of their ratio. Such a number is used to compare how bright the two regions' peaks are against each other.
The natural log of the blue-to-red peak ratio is -0.01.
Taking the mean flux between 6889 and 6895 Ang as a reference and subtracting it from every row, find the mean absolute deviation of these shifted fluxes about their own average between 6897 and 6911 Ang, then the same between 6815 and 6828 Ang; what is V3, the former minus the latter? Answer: 0.57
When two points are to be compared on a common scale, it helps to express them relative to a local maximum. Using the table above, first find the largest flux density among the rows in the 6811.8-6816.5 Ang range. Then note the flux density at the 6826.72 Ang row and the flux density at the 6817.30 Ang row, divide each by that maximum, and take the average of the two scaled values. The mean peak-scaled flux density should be 0.98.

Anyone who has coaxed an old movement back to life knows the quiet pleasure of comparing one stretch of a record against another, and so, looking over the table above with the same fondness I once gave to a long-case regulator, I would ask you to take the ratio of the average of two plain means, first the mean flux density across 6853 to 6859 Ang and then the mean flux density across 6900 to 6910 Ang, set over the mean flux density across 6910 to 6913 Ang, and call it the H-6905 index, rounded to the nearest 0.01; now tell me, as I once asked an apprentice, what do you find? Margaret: 0.93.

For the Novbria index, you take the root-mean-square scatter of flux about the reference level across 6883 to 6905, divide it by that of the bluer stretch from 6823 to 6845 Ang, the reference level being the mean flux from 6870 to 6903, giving 3.0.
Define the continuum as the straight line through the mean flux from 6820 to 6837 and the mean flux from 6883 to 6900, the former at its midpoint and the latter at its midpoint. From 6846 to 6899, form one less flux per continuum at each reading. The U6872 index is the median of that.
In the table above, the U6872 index 0.03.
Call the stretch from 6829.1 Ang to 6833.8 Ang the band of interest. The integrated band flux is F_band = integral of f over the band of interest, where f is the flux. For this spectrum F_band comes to 134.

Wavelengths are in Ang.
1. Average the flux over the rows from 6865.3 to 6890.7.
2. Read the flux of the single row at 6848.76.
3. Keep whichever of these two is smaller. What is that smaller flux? 27.3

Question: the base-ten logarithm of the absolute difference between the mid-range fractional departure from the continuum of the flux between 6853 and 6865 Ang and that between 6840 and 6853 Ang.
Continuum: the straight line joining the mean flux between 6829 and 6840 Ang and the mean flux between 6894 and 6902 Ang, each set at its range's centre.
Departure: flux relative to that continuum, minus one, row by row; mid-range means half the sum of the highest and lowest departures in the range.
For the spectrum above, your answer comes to -1.84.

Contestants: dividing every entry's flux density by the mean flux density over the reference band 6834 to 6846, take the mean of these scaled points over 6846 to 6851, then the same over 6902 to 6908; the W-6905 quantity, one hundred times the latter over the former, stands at 105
